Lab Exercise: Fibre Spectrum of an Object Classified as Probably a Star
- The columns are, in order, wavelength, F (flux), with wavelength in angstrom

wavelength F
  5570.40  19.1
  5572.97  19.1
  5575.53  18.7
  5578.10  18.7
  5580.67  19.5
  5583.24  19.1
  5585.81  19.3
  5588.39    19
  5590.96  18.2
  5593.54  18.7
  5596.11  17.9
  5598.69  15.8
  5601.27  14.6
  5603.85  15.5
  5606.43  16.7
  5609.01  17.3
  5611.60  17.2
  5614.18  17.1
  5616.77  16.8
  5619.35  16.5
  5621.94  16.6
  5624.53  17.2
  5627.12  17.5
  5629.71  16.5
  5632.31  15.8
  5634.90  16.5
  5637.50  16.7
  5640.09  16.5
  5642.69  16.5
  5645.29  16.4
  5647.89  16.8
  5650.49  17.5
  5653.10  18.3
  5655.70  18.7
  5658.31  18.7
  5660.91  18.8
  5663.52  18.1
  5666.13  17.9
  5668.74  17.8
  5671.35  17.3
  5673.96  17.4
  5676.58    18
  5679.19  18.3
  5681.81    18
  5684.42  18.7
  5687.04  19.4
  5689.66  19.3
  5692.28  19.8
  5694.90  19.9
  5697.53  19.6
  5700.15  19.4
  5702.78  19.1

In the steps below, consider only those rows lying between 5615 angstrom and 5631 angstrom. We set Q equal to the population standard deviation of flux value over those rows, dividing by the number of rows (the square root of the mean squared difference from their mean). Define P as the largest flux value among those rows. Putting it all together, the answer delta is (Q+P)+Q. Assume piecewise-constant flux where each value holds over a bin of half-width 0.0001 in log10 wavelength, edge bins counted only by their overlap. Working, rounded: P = 17.5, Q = 0.4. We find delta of 18.3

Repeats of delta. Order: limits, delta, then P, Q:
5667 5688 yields 20.7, 19.4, 0.6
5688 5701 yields 20.4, 19.9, 0.2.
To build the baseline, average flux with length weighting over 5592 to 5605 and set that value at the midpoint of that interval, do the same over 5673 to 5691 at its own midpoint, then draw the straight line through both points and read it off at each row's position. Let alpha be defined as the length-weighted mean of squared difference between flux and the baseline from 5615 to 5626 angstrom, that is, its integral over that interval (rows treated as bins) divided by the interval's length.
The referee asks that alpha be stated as 0.13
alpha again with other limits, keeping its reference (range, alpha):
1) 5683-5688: 0.33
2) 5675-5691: 0.26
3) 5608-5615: 0.15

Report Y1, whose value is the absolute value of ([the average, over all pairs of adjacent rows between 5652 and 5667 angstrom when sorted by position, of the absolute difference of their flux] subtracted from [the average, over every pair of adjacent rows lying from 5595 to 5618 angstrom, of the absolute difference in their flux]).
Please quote 0.5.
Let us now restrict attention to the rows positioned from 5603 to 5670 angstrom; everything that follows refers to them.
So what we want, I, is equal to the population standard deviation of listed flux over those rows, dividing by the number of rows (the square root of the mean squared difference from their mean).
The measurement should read 0.86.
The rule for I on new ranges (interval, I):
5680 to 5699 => 0.63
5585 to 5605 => 1.69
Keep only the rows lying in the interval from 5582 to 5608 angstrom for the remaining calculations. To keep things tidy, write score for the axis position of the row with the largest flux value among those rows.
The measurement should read 5585.81 angstrom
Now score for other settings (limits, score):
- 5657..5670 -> 5660.91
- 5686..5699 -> 5694.90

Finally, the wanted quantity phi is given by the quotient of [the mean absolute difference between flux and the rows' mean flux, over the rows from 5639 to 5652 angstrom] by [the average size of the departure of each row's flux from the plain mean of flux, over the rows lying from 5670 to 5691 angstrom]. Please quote 0.5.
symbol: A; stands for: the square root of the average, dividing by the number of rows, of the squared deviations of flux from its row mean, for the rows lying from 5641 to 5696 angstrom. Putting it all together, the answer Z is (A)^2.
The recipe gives 0.93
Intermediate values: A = 0.97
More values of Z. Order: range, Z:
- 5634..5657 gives 0.66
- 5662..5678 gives 0.09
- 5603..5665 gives 0.75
